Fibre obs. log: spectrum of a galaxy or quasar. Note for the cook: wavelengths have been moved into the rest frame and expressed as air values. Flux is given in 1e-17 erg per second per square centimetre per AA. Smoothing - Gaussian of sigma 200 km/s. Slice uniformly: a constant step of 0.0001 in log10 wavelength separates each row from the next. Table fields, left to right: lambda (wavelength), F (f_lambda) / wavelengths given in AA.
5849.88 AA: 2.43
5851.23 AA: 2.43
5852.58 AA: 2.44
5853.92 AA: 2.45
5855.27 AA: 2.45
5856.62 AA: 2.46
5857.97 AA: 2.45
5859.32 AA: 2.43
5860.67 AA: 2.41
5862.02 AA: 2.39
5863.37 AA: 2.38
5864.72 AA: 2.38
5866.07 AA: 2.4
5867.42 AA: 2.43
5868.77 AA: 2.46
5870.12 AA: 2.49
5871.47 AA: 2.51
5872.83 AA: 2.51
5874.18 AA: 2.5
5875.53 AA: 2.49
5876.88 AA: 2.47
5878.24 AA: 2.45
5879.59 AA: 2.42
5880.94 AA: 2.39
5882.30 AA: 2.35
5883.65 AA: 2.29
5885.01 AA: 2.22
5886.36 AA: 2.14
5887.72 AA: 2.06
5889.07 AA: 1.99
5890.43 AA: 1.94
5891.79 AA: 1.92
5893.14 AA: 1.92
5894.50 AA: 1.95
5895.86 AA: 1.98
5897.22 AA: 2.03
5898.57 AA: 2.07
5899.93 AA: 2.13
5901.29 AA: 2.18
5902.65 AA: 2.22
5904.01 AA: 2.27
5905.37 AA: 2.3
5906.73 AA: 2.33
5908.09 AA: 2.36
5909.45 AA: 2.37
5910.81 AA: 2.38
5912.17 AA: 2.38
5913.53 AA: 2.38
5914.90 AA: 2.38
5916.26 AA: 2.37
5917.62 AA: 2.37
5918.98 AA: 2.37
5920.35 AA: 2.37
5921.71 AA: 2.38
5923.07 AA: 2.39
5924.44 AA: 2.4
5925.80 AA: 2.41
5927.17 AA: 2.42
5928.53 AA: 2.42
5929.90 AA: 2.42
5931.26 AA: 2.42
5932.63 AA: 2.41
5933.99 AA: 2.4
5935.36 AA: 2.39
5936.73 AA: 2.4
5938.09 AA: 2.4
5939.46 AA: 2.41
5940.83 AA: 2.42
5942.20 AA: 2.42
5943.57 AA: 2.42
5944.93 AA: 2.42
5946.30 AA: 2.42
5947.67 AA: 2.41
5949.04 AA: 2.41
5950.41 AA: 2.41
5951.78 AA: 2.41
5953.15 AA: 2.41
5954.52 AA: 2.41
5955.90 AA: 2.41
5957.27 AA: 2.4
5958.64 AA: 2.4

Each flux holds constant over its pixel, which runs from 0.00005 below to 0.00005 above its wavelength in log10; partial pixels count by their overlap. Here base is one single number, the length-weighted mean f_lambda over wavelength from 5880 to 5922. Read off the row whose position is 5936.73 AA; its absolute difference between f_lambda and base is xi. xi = 0.18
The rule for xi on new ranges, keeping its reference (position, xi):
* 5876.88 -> 0.25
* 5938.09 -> 0.18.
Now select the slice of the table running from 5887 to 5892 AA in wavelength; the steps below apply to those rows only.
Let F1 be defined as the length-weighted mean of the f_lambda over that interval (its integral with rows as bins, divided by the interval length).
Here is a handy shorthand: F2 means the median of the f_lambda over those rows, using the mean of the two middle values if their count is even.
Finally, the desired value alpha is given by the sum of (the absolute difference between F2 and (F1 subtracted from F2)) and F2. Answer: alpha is 3.9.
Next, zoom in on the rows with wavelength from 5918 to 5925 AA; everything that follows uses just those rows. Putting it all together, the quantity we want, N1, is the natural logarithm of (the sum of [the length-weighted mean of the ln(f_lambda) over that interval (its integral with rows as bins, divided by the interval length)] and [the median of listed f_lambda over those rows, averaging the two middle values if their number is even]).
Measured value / 1.18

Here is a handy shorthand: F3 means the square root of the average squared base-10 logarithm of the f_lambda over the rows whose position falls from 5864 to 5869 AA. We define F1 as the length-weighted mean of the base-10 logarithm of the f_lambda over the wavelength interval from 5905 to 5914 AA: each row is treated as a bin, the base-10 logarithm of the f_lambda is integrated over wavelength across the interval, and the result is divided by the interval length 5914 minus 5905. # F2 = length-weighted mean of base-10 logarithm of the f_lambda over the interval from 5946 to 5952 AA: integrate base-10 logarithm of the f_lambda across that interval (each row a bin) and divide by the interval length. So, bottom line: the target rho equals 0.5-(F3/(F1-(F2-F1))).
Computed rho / -0.56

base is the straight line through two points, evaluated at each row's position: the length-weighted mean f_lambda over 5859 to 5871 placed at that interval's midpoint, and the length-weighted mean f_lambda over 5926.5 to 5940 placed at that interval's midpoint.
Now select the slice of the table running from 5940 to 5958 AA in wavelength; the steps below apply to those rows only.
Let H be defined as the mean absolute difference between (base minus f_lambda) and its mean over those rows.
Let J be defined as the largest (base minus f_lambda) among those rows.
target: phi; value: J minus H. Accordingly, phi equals 0.00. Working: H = 0.005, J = 0.01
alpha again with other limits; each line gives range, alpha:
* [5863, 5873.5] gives 4.9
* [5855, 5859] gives 4.9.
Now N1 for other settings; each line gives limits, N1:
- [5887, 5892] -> 0.97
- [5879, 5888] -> 1.13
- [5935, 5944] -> 1.19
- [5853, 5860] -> 1.21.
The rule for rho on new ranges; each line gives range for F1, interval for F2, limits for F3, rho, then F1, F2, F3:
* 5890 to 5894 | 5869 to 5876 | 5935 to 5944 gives -1.72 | 0.285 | 0.40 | 0.382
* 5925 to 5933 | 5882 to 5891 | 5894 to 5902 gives -0.22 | 0.383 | 0.33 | 0.313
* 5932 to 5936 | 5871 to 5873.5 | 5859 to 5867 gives -0.55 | 0.380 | 0.40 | 0.380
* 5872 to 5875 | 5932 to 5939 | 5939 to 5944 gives -0.42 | 0.398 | 0.38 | 0.383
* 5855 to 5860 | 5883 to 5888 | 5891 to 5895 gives -0.15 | 0.388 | 0.34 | 0.286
